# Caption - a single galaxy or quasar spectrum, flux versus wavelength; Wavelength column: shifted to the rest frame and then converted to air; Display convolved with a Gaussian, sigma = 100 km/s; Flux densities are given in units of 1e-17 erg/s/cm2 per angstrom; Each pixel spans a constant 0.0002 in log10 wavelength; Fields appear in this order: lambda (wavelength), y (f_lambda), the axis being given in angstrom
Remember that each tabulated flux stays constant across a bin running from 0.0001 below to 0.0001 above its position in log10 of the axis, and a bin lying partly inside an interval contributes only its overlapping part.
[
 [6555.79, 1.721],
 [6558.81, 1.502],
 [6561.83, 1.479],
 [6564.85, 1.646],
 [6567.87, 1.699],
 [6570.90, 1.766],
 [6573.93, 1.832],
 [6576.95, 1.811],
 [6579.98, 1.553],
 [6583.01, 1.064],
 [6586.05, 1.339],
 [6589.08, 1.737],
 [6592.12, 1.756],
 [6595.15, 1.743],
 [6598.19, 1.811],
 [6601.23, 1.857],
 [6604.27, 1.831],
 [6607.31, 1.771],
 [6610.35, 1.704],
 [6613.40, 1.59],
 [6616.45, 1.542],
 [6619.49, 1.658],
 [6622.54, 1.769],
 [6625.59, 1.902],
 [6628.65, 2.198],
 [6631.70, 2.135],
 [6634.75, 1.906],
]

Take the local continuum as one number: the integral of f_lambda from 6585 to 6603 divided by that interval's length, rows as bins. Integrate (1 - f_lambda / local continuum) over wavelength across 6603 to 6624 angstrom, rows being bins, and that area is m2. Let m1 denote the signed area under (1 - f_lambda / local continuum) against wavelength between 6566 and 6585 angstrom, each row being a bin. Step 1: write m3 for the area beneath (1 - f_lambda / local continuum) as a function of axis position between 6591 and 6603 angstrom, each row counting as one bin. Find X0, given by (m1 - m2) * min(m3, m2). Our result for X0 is -0.4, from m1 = 1.2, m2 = 0.3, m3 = -0.5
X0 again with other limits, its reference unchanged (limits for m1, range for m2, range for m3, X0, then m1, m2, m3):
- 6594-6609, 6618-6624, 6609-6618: 0.0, -0.7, 0.0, 0.6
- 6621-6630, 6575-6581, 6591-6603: 0.7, -1.2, 0.1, -0.5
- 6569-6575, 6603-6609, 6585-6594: 0.0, -0.2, -0.3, 0.5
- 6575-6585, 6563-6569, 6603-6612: -0.3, 1.4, 0.2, -0.2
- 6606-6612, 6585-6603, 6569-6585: 0.0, -0.1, 0.0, 1.1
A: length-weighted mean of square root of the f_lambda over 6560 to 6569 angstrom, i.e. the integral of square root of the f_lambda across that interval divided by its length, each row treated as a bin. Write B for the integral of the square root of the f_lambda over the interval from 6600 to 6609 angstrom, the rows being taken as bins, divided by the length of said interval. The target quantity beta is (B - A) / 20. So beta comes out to 0.0041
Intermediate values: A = 1.27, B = 1.35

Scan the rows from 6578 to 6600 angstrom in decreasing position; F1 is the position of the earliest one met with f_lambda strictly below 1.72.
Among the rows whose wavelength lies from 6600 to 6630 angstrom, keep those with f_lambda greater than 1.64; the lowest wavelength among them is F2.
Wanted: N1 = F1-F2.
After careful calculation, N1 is -15.2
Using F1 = 6586.05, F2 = 6601.23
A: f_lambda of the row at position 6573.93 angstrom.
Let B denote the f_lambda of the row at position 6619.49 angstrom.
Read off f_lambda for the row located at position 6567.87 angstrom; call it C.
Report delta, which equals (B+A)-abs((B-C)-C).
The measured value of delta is 1.75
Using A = 1.832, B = 1.658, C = 1.699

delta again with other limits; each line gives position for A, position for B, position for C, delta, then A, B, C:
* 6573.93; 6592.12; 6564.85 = 2.05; 1.832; 1.756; 1.646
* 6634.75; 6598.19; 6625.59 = 1.72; 1.906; 1.811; 1.902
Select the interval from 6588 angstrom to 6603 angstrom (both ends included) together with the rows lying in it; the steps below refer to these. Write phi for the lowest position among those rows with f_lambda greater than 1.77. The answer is 6598.19 angstrom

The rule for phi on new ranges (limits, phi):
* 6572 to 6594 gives 6573.93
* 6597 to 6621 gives 6598.19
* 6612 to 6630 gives 6625.59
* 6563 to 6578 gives 6573.93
